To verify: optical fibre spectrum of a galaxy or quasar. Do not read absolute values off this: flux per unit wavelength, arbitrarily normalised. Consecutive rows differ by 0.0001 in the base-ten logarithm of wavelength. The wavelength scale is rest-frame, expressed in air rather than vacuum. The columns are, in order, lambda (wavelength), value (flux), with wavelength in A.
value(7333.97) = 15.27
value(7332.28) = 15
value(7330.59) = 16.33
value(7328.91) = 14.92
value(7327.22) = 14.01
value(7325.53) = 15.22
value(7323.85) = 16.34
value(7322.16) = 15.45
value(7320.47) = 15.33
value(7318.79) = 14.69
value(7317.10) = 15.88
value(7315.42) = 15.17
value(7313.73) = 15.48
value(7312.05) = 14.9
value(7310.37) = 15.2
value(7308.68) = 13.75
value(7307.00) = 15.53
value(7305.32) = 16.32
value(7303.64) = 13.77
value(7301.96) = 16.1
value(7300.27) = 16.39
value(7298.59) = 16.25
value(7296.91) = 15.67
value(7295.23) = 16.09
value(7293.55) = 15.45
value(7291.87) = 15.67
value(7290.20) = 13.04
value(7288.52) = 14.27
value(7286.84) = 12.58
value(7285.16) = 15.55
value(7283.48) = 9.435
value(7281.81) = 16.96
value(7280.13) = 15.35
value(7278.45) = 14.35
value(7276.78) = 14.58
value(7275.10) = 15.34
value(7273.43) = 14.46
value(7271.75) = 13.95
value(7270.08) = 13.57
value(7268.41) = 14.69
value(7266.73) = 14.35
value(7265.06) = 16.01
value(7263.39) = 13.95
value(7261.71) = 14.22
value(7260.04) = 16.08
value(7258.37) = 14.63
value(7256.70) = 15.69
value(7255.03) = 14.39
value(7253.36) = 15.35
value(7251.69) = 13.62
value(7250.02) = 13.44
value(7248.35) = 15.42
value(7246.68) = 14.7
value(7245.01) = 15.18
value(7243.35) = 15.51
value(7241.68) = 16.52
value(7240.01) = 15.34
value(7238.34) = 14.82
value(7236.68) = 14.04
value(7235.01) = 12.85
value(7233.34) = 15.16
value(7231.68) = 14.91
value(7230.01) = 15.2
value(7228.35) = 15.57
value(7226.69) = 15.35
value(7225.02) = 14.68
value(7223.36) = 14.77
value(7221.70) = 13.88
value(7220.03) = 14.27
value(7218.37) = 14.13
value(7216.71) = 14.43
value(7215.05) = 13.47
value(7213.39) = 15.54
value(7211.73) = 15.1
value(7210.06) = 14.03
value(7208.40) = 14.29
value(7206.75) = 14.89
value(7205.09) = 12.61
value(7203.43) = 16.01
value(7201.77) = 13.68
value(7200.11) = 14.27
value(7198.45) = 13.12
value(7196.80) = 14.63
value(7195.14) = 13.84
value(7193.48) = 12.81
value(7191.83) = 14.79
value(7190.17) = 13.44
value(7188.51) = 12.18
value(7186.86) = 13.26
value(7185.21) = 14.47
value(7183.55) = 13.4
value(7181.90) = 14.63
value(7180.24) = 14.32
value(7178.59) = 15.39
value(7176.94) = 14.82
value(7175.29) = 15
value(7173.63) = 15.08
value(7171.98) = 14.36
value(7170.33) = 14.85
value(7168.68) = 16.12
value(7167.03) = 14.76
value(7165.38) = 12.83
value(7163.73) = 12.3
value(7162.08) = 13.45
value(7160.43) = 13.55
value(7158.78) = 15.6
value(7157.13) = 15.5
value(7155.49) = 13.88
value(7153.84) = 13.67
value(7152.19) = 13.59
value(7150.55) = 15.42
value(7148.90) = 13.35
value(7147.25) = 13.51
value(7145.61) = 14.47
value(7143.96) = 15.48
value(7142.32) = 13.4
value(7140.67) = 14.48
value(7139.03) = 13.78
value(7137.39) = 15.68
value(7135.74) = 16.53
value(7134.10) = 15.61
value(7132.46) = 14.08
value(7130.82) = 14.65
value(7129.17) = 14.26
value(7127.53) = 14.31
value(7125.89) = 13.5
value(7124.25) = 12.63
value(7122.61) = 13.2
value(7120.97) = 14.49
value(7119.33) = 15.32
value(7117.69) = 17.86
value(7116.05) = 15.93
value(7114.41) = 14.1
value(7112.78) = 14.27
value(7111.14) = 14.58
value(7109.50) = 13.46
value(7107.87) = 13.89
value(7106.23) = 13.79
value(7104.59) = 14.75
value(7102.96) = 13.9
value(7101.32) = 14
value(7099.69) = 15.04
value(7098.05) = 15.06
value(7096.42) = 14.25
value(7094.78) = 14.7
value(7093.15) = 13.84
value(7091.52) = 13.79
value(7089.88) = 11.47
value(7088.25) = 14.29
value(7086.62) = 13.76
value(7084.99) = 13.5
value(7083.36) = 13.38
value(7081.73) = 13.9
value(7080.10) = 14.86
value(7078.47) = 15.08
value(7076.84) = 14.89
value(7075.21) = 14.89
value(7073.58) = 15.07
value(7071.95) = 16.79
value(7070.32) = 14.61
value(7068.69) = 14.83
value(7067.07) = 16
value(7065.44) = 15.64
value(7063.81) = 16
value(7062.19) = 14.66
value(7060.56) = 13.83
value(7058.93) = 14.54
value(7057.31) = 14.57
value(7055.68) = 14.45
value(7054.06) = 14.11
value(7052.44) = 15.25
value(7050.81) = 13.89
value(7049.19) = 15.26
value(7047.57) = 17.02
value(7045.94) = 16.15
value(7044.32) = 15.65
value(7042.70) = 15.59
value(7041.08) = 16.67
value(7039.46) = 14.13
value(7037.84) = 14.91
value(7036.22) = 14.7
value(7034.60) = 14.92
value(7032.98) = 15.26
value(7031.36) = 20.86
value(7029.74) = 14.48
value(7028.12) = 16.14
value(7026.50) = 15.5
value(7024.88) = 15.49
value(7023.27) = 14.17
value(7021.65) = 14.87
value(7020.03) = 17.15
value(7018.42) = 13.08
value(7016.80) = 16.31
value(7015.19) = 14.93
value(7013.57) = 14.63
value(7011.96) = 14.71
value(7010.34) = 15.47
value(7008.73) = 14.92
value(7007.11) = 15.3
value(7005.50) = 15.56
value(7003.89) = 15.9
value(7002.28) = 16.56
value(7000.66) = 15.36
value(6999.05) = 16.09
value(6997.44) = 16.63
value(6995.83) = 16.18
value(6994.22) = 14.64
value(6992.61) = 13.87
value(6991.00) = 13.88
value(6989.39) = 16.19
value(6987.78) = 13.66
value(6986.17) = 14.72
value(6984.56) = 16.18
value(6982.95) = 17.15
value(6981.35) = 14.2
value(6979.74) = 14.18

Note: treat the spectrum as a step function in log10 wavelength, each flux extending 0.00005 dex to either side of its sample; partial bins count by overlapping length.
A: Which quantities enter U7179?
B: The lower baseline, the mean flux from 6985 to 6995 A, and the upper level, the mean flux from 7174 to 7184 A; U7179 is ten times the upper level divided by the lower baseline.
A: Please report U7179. 10.07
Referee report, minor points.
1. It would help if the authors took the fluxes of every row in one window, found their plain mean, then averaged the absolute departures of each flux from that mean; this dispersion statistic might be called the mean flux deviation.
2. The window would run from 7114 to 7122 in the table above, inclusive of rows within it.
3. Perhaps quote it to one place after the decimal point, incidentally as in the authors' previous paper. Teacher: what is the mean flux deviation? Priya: 1.1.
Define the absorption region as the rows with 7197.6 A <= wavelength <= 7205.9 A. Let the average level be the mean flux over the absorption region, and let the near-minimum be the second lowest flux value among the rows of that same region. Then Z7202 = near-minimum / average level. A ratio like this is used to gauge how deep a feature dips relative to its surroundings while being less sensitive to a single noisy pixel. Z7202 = 0.941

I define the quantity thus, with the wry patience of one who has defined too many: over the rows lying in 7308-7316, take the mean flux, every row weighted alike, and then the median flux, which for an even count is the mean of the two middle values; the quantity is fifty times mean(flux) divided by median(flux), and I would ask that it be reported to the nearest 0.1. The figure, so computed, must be 49.1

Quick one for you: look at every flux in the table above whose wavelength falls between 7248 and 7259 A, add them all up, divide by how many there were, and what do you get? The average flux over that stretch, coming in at 14.6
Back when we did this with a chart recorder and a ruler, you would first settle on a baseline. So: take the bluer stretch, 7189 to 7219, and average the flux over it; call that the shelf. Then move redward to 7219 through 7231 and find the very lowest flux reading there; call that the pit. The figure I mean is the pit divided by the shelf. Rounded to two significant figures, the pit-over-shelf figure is 0.98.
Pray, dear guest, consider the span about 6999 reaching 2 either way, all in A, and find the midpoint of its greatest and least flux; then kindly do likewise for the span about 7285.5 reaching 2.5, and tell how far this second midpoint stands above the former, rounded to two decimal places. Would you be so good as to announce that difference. -3.50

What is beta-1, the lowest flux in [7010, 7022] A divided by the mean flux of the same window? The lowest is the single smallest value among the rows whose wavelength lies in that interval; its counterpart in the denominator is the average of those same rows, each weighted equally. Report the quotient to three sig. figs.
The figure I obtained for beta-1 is 0.864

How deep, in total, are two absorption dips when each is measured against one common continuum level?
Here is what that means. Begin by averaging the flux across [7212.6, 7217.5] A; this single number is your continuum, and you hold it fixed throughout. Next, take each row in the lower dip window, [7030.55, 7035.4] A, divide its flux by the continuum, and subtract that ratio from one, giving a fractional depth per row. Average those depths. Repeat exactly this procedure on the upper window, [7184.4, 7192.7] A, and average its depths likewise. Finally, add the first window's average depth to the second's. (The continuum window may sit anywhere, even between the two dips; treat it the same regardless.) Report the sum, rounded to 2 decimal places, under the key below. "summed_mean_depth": -0.12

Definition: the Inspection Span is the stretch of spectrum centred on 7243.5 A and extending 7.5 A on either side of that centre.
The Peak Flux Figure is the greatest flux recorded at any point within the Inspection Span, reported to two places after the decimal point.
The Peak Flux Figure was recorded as 16.52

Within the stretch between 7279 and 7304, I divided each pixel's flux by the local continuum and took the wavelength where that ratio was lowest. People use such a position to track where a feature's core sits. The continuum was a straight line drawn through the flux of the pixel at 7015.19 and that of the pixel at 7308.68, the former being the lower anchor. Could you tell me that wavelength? 7283.48 A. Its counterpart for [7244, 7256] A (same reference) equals 7250.02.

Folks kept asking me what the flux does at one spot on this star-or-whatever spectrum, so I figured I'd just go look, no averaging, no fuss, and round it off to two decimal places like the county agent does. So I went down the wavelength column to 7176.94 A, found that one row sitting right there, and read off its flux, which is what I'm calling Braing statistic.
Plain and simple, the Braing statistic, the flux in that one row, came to 14.82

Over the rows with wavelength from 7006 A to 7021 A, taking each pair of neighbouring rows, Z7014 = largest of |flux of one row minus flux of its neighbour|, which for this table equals 4.1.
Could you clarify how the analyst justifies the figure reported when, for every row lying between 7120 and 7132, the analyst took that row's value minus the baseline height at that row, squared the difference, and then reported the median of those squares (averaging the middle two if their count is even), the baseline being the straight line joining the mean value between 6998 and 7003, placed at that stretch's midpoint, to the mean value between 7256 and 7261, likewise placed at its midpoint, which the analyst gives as 2.2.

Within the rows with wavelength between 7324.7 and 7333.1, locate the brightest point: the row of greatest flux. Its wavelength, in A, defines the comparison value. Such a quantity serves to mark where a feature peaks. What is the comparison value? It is 7330.59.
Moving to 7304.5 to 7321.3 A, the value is 7305.32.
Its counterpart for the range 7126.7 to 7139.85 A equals 7135.74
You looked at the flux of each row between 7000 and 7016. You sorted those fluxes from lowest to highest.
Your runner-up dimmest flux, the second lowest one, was 14.71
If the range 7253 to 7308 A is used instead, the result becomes 12.58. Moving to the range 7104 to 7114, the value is 13.79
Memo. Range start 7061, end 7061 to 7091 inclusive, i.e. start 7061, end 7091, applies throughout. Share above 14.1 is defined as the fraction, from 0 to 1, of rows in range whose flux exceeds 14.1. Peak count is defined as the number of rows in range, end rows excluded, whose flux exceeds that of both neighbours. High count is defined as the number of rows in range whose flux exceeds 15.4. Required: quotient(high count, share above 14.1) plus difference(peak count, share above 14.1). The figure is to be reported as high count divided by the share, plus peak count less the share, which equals 9.8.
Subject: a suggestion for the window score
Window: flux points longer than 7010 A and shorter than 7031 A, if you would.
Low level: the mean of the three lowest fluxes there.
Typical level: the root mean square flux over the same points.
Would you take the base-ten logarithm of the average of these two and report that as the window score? 1.16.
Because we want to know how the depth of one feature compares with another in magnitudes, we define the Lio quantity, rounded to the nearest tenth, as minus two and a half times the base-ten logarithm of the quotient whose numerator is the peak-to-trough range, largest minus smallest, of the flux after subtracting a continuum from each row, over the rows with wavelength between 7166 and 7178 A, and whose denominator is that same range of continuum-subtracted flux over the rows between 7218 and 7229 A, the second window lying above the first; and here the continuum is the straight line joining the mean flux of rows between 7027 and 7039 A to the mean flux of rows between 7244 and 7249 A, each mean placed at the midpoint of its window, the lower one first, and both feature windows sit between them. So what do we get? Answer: 0.0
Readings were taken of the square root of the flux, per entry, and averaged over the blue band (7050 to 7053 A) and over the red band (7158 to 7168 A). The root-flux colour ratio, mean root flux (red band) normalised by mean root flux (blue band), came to 0.97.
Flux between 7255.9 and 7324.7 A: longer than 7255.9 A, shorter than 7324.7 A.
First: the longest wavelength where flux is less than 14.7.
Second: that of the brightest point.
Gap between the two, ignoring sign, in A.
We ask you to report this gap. 37.0 A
